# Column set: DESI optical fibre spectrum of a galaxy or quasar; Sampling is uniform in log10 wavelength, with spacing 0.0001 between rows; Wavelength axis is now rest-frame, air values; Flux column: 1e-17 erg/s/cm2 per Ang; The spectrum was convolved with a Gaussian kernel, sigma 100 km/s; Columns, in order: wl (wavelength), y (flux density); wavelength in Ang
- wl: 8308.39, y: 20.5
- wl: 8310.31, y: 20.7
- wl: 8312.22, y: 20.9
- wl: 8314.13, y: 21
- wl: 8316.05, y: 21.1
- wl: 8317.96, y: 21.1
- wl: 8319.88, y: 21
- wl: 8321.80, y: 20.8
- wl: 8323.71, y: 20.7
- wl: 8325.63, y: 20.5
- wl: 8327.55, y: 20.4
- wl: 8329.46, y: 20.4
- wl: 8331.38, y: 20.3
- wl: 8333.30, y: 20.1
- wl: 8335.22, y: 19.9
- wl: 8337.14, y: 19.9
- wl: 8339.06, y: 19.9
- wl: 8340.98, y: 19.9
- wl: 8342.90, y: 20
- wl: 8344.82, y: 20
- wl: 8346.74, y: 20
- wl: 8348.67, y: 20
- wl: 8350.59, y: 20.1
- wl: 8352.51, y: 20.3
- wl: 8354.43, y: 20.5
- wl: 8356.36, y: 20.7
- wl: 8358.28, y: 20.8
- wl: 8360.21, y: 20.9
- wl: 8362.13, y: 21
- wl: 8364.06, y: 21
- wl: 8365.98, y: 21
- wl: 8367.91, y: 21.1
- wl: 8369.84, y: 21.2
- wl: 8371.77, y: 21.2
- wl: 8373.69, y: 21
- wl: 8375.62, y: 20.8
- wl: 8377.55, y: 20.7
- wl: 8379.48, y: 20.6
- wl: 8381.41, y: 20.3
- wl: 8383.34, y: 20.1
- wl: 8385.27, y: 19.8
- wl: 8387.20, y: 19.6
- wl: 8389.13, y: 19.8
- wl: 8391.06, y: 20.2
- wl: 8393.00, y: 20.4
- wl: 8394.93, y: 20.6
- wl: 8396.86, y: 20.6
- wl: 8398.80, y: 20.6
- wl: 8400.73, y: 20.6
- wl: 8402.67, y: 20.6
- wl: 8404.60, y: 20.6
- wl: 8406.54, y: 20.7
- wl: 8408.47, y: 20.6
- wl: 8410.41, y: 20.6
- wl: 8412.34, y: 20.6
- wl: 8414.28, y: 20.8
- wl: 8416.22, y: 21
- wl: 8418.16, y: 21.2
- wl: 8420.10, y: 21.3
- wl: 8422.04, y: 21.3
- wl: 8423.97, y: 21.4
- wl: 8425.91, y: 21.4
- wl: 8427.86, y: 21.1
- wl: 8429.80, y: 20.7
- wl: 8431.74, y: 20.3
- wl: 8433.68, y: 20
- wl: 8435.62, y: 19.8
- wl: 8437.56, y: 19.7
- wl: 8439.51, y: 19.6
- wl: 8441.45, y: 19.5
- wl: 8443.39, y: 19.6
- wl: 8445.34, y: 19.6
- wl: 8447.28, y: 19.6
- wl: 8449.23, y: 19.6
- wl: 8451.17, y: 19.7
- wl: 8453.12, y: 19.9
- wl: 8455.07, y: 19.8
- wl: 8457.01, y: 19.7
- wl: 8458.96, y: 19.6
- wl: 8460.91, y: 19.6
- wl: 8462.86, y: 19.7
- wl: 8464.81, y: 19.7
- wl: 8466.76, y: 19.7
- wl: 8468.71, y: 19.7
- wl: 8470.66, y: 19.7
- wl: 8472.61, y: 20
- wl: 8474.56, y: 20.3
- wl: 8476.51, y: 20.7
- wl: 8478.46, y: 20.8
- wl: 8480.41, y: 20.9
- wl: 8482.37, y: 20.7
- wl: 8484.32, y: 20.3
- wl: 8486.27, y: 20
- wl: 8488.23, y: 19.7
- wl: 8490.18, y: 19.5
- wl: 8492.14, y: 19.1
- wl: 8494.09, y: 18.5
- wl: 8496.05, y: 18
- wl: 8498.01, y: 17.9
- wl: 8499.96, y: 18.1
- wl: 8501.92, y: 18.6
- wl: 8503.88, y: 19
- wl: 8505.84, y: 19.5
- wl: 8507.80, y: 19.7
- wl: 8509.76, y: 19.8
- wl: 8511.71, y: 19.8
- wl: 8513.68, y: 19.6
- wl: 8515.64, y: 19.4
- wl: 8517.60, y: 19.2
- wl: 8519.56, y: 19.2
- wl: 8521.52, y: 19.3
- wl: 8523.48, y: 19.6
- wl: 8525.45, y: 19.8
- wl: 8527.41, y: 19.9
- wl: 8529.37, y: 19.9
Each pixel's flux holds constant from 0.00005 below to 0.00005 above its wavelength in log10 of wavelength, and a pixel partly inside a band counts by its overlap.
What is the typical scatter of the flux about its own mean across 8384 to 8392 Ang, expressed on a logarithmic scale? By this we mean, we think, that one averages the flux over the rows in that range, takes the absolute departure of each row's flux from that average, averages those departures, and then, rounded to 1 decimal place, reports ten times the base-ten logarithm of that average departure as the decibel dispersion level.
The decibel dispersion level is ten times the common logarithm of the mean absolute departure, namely -7.6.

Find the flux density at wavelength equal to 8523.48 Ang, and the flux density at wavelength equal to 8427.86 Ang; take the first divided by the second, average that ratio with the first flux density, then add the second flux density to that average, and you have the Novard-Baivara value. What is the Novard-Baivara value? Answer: 31.4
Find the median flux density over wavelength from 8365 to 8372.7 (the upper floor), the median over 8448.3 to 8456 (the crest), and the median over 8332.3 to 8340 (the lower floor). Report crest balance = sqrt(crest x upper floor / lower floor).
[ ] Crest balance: 4.58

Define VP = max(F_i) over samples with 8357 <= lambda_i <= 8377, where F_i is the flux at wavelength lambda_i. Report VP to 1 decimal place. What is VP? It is 21.2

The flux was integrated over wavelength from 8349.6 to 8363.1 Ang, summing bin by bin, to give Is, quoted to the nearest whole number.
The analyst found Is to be 278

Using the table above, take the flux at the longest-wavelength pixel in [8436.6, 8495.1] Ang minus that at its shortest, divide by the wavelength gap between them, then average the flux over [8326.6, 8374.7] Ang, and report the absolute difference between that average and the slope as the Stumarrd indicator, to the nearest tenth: 20.5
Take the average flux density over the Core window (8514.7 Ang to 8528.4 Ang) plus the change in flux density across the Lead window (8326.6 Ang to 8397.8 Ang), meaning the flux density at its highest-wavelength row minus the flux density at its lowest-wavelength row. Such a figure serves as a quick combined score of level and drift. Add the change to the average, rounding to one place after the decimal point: 19.7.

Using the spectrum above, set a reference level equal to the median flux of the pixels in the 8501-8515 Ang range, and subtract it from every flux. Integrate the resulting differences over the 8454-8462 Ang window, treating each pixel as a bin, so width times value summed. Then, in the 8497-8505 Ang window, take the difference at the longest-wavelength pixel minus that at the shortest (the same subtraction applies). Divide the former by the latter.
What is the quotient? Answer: 1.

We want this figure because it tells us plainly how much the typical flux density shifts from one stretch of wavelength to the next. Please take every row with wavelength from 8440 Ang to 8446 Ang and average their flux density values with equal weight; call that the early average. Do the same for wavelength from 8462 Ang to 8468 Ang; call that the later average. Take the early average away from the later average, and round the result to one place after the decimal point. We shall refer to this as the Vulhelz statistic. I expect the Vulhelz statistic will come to 0.1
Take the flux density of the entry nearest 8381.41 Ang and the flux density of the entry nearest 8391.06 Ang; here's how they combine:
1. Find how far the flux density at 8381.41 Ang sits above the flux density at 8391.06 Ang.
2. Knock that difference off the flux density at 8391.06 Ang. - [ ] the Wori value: 20.1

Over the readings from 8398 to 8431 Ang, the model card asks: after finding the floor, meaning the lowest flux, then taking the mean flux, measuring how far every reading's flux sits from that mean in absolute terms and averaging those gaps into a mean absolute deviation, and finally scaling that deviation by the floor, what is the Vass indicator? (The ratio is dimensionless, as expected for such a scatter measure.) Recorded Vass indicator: 0.0142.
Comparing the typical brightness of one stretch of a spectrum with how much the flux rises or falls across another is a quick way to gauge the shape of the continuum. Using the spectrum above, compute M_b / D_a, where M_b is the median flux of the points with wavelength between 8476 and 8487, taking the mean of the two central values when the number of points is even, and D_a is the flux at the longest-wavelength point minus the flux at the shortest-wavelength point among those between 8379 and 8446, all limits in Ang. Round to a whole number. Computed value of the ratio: -21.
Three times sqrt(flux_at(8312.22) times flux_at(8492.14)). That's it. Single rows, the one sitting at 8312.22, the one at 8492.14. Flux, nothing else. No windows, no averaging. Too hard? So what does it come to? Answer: 59.9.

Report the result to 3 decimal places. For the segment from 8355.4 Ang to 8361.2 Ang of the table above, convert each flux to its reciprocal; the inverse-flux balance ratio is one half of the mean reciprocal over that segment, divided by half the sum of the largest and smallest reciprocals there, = 0.500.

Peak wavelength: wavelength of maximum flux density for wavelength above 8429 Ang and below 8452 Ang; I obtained 8429.80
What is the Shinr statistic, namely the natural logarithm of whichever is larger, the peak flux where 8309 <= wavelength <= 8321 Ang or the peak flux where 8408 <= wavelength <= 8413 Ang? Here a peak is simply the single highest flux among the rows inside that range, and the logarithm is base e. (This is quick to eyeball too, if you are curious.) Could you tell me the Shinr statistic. 3.05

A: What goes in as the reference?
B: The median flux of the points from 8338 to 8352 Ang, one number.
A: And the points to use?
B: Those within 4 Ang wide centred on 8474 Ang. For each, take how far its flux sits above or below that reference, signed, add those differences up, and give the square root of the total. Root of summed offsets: 0.55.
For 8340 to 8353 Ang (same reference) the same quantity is 0.55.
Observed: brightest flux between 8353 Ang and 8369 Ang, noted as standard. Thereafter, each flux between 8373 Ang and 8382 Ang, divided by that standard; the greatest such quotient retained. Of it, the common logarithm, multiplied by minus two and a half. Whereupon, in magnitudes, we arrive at 0.01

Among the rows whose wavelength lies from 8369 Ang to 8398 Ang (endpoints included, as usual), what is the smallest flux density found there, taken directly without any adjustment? 19.6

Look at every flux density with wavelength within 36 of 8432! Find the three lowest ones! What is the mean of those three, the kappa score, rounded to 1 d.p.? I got 19.6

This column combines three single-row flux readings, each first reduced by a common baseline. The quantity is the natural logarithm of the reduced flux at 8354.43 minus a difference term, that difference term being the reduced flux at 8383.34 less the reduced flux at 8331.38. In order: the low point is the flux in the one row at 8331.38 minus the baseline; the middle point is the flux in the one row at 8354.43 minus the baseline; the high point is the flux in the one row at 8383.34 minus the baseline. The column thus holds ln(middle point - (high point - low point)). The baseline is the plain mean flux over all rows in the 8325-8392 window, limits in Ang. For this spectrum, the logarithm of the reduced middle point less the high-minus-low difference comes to -1.2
